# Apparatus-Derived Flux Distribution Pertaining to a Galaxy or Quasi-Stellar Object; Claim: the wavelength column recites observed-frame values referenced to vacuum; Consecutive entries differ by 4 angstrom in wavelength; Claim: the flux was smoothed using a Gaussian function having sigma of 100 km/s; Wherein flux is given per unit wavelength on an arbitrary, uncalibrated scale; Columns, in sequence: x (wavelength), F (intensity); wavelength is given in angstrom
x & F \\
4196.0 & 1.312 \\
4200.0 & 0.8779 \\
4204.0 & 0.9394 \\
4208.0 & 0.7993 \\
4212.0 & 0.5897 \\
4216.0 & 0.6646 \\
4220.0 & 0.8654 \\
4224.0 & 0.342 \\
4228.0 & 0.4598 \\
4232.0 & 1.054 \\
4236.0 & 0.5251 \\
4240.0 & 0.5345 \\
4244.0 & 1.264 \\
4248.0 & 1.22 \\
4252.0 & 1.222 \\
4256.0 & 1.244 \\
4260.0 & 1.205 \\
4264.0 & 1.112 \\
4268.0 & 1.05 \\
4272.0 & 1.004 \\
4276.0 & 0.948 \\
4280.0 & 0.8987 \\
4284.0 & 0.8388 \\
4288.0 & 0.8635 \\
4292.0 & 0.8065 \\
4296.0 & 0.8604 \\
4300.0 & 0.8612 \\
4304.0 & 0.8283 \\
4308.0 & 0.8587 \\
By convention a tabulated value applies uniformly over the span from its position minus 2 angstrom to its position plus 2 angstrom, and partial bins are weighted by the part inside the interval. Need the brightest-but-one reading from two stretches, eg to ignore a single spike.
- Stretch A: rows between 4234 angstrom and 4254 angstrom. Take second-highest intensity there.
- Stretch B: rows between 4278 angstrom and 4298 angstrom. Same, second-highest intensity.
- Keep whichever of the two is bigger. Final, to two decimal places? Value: 1.22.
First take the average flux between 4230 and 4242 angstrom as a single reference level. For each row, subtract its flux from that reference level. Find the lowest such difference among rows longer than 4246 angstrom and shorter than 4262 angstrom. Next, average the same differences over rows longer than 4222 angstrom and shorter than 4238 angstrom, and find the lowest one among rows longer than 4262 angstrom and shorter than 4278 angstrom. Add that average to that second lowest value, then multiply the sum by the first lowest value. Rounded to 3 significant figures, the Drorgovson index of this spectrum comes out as 0.161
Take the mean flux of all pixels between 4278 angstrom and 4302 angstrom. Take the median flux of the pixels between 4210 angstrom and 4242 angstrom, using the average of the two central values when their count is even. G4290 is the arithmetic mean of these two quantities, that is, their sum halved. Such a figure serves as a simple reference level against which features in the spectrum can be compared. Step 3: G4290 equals 0.71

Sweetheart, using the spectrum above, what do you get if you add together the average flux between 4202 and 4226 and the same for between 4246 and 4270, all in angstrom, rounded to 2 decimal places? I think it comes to 1.88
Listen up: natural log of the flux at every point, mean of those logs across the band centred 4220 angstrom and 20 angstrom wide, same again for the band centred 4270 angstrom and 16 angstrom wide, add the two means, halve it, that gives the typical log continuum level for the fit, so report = -0.28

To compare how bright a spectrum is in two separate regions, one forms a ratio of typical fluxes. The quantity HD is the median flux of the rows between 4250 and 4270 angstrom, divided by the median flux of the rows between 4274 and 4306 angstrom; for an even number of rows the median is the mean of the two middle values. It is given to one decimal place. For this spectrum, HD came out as 1.4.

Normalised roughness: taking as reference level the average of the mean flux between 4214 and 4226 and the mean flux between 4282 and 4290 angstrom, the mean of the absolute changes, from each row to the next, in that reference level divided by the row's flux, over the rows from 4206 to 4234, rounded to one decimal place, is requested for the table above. 0.6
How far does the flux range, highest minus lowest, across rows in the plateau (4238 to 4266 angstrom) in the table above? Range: 0.7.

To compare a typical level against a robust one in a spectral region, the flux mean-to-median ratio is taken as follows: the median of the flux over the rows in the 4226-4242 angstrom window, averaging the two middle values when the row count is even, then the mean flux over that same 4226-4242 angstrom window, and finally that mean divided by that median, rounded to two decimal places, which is 1.21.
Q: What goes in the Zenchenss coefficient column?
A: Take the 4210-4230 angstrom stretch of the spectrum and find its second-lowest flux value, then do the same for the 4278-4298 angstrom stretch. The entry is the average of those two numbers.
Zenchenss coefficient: 0.65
